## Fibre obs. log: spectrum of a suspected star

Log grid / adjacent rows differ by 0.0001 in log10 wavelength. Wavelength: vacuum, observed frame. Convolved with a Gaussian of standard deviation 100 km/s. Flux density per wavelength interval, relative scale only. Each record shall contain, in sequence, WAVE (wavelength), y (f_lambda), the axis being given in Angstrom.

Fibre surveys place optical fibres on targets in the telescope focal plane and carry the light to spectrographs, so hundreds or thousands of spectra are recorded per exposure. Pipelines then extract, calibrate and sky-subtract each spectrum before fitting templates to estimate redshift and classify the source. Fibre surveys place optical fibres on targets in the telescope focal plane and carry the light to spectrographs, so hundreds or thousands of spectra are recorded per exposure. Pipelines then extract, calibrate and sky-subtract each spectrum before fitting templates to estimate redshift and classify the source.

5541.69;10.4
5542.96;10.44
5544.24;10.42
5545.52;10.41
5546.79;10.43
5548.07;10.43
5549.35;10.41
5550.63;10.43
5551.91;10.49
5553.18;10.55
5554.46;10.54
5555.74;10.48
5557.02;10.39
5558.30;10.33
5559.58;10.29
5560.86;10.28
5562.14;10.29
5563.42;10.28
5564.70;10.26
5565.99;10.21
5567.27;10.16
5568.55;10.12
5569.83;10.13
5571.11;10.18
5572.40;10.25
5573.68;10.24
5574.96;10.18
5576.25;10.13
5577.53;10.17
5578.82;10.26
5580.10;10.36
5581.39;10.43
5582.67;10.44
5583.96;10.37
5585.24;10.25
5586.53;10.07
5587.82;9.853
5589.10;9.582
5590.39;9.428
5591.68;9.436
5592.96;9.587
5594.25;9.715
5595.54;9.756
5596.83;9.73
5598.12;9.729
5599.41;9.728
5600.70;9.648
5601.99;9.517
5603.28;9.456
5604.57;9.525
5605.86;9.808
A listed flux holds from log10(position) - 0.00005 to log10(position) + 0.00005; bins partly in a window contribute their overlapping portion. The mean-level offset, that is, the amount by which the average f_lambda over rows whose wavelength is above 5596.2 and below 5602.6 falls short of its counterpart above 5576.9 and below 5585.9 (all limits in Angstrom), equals 0.66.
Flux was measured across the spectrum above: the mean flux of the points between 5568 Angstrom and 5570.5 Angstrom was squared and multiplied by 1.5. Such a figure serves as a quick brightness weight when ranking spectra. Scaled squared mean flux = 154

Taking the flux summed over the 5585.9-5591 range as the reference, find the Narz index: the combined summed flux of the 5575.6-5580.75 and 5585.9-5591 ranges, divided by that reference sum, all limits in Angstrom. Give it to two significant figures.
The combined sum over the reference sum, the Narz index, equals 2.1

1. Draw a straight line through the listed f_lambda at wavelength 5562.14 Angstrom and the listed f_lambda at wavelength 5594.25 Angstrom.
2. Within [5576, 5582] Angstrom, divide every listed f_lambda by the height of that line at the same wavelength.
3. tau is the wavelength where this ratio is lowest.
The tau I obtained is 5576.25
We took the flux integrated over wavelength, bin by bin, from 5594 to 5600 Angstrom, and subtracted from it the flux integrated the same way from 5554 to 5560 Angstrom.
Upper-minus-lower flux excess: -4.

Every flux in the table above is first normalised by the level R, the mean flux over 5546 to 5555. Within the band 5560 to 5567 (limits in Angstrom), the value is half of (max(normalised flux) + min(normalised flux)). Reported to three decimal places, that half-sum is 0.979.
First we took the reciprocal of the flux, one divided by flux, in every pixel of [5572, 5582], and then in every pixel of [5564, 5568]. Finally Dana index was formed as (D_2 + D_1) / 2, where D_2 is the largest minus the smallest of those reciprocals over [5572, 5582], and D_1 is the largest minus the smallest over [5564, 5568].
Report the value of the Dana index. 0.0019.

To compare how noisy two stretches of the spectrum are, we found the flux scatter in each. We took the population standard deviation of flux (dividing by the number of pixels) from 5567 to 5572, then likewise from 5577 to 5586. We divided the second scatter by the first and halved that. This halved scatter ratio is 2.0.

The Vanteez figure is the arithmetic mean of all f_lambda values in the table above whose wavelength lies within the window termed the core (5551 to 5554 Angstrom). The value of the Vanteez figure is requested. 10.5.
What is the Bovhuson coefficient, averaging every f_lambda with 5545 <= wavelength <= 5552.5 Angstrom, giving 10.4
